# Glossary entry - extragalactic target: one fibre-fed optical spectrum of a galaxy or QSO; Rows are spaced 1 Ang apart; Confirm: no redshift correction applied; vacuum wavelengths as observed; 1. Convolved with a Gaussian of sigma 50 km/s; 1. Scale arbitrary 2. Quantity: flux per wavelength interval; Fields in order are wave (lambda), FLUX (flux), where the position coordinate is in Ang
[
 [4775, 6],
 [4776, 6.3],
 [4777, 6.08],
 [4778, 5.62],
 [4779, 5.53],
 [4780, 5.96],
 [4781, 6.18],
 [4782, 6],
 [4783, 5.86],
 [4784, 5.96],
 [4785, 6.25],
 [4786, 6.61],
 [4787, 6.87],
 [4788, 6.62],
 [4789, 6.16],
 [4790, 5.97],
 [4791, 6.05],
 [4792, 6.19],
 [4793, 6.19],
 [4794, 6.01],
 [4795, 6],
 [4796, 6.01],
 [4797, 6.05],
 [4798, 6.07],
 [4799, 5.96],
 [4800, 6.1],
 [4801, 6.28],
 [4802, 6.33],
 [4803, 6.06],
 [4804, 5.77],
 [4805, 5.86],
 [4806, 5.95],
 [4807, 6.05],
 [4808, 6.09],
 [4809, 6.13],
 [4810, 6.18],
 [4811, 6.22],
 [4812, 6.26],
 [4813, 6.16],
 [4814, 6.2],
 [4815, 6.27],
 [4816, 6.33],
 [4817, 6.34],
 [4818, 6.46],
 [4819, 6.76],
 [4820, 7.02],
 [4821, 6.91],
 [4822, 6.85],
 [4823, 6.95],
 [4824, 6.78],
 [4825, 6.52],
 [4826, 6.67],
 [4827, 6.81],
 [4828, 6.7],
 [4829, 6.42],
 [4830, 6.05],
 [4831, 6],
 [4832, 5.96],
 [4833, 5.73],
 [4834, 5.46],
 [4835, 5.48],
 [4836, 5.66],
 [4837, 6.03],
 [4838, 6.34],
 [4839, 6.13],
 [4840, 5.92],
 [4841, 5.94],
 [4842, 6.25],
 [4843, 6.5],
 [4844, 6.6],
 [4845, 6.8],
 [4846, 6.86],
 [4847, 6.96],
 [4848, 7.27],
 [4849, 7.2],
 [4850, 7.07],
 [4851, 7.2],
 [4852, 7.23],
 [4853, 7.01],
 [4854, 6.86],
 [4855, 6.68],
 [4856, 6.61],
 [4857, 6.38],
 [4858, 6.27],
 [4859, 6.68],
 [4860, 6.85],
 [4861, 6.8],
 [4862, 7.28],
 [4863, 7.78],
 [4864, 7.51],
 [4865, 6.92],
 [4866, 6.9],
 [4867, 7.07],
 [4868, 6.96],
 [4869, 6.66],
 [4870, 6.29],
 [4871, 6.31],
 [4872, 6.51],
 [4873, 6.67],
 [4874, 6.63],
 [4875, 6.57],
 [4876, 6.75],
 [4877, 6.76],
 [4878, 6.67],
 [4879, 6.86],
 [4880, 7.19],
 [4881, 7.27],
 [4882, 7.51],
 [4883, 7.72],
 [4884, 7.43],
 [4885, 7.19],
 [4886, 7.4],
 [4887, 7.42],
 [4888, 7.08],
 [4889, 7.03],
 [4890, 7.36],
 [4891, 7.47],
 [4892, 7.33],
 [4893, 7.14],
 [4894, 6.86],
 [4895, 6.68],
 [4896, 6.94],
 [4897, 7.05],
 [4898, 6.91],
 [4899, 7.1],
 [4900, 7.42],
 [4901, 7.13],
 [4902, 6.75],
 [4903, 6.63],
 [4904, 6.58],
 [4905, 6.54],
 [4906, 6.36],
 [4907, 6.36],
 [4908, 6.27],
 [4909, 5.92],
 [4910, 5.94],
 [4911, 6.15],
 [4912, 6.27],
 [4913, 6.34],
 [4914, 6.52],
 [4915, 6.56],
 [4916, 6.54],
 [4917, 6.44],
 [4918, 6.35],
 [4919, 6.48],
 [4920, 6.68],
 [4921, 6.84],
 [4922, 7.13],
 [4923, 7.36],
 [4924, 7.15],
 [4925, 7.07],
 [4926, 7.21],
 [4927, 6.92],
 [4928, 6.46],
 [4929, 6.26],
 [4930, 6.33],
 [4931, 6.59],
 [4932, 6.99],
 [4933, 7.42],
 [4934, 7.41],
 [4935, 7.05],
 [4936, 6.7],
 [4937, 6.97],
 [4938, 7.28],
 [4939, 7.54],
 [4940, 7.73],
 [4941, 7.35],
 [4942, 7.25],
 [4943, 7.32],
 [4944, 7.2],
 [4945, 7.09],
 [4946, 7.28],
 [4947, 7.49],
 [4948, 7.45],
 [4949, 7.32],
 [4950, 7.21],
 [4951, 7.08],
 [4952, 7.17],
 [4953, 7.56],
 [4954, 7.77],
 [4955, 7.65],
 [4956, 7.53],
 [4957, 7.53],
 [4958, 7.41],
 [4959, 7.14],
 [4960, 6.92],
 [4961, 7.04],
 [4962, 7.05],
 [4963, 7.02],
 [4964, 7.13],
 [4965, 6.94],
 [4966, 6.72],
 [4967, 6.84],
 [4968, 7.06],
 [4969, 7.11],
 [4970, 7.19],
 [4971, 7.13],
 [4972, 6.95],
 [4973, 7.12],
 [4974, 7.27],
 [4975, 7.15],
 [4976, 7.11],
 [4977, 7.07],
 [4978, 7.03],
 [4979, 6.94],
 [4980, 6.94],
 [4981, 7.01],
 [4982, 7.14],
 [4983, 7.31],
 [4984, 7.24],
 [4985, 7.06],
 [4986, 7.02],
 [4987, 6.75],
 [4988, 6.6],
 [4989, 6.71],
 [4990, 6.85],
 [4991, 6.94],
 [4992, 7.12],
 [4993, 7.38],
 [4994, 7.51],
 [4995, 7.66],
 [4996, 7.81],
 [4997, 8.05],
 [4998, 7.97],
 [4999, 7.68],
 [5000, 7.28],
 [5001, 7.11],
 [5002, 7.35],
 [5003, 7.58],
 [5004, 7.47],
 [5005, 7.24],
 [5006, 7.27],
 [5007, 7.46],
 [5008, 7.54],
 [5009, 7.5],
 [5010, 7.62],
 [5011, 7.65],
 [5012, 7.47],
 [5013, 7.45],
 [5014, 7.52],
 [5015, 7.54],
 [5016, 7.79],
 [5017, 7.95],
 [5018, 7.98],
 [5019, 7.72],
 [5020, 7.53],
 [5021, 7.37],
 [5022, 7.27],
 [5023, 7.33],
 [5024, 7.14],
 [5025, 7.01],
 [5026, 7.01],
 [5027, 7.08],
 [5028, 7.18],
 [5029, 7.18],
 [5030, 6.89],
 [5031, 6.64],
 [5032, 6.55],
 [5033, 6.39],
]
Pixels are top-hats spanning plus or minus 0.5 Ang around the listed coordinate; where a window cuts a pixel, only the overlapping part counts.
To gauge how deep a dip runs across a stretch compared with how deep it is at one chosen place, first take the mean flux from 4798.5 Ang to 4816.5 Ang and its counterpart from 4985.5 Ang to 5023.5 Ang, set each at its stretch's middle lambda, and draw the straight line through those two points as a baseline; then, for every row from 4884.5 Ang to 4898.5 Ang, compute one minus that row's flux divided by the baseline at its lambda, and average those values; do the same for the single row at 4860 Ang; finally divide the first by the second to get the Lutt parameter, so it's 1.2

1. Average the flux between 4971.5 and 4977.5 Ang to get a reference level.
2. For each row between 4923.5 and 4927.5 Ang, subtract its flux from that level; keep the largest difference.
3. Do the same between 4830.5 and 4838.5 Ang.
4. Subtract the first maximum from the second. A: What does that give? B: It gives 1.5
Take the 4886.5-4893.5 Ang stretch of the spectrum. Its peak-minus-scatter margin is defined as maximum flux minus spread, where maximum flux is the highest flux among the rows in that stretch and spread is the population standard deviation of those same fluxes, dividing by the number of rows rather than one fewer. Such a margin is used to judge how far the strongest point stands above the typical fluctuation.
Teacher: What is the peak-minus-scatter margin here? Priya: 7.31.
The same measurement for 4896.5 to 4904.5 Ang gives 7.15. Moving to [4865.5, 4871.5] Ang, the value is 6.76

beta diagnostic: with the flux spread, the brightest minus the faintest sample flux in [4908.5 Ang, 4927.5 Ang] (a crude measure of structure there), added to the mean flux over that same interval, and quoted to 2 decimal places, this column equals 8.06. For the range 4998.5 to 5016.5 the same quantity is 8.15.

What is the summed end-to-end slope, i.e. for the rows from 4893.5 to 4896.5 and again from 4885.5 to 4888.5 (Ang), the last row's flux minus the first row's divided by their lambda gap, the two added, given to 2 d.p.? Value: -0.12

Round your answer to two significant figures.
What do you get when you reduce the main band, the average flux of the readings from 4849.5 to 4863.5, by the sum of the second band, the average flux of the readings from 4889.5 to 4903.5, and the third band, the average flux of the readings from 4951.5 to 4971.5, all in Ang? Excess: -7.3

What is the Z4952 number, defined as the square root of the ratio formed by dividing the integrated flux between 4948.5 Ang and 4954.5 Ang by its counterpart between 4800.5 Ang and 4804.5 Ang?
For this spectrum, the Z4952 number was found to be 1.3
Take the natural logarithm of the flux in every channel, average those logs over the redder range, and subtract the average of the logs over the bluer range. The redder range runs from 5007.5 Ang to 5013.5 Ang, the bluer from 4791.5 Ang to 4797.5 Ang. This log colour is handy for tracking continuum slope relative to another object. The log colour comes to 0.22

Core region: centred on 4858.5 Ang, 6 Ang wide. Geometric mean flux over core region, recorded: 6.59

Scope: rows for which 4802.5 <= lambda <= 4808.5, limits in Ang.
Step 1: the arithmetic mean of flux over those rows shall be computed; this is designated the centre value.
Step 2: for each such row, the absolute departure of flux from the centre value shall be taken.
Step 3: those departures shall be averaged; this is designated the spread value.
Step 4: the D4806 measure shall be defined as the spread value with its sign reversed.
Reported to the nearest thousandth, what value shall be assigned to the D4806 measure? -0.103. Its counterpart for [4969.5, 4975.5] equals -0.068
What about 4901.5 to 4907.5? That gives -0.118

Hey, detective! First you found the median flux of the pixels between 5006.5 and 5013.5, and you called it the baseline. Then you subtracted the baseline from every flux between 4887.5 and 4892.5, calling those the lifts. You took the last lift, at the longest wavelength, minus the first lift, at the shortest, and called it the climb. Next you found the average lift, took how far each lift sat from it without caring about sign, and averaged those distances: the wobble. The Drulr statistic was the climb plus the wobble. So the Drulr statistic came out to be 0.41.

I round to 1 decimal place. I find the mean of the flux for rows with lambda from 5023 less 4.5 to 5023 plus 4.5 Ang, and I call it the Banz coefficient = 7.3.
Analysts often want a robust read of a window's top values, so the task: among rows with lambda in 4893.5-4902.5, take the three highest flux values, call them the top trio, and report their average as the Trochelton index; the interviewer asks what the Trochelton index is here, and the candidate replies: 7.22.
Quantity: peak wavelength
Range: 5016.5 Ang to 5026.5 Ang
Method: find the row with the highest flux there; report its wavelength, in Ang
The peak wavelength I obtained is 5018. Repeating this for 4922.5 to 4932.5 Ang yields 4923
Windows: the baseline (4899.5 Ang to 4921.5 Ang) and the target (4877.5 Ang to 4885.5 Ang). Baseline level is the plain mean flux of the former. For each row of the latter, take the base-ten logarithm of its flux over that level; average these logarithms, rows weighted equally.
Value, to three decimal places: 0.046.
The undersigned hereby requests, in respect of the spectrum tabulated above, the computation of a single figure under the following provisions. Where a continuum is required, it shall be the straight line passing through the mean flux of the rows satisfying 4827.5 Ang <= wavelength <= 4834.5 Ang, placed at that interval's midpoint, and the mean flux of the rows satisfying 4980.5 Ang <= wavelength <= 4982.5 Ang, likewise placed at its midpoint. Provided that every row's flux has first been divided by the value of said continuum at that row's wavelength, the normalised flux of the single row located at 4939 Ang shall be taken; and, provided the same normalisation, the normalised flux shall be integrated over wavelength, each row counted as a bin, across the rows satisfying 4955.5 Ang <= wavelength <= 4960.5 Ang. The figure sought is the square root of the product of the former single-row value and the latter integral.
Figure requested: 2.42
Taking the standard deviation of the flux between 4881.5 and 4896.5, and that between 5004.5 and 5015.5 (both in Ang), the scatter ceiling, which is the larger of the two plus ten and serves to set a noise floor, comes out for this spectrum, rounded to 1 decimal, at 10.3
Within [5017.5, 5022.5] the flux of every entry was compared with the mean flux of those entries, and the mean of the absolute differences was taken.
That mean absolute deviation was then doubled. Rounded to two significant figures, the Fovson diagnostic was 0.44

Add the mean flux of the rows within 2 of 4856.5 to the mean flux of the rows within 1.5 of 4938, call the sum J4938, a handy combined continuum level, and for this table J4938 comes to 13.7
